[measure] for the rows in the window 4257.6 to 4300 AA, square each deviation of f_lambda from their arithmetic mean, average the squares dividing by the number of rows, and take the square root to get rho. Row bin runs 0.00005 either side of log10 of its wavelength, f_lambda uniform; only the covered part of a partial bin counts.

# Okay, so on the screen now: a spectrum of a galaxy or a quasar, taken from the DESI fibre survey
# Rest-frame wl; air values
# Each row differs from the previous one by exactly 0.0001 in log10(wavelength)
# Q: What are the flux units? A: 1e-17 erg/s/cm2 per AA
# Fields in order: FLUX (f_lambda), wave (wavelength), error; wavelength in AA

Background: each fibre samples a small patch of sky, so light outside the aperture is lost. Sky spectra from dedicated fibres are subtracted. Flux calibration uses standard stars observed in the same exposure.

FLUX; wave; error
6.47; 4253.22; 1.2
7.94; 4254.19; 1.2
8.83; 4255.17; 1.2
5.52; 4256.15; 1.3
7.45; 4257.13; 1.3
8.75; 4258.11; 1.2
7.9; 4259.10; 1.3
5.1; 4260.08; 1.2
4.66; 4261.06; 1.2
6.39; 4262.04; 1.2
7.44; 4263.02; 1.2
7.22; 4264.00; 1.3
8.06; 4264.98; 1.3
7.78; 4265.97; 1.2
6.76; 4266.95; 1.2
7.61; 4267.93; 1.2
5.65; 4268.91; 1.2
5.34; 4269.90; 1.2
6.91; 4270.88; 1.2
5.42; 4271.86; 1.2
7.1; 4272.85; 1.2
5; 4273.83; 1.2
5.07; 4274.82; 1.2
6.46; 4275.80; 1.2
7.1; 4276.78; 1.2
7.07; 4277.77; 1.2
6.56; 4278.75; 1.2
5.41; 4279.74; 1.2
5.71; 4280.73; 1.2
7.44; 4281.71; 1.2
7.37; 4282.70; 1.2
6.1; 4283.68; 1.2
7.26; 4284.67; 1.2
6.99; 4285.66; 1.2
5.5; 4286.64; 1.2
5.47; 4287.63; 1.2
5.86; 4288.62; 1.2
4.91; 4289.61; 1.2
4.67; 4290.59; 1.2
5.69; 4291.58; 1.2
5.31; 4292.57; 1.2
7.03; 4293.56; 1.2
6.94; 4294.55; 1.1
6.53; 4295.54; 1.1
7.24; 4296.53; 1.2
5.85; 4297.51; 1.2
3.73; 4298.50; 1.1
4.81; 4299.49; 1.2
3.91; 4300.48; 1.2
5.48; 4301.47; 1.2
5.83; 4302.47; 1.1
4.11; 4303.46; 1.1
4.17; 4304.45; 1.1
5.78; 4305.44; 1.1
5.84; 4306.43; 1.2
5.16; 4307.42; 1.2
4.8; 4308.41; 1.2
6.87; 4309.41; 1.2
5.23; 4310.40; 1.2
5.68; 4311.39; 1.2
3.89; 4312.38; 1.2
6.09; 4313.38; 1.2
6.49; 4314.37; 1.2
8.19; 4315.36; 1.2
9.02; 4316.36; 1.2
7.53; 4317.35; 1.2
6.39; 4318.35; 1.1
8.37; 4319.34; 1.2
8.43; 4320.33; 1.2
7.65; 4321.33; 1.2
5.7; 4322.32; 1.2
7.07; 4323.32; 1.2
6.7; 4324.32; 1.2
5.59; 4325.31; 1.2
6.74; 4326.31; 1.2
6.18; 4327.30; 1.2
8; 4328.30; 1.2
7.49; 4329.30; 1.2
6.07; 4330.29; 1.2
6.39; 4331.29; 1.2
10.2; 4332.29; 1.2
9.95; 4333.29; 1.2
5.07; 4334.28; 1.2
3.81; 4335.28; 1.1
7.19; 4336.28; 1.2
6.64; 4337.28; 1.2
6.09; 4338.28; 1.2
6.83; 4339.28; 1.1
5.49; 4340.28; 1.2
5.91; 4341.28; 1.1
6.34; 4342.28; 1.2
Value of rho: 1.11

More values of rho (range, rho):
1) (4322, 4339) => 1.53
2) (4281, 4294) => 0.94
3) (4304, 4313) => 0.86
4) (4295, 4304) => 1.15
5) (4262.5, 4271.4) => 0.88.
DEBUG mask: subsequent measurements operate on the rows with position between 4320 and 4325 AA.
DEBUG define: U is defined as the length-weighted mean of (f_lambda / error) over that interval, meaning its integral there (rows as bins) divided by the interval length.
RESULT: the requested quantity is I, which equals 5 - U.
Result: -0.8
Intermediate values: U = 5.8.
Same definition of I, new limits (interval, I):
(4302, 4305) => 0.7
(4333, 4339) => -0.4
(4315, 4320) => -1.7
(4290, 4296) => -0.2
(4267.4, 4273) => -0.2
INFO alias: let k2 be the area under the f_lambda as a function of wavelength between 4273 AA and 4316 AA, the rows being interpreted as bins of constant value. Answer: 251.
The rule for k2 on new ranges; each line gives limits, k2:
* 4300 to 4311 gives 57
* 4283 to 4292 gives 53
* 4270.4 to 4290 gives 122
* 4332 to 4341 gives 60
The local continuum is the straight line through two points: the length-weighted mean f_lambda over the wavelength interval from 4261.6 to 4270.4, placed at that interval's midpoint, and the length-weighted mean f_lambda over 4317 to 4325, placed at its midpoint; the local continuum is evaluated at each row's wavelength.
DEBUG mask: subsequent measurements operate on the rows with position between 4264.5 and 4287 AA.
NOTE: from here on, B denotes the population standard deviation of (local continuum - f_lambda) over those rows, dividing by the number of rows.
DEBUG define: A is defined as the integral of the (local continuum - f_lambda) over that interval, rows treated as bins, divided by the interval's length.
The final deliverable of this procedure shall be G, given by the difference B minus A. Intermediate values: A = 0.5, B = 0.93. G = 0.5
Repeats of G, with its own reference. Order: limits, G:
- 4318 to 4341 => 1.1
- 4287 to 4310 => -0.6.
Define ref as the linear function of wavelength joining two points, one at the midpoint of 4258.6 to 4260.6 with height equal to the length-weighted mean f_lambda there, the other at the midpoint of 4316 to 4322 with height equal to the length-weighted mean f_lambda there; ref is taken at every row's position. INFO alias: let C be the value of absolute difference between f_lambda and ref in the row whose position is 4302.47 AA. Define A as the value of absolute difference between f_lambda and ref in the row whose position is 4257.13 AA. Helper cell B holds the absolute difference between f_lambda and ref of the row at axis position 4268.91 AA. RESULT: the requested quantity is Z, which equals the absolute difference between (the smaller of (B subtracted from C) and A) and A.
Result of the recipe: 0.5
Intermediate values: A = 1.1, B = 1.0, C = 1.6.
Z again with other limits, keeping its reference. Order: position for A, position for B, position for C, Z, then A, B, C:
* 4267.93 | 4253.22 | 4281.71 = 0.7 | 1.0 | 0.2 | 0.5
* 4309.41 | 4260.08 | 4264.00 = 1.4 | 0.7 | 1.4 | 0.7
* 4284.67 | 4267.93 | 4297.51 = 0.0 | 0.2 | 1.0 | 1.5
